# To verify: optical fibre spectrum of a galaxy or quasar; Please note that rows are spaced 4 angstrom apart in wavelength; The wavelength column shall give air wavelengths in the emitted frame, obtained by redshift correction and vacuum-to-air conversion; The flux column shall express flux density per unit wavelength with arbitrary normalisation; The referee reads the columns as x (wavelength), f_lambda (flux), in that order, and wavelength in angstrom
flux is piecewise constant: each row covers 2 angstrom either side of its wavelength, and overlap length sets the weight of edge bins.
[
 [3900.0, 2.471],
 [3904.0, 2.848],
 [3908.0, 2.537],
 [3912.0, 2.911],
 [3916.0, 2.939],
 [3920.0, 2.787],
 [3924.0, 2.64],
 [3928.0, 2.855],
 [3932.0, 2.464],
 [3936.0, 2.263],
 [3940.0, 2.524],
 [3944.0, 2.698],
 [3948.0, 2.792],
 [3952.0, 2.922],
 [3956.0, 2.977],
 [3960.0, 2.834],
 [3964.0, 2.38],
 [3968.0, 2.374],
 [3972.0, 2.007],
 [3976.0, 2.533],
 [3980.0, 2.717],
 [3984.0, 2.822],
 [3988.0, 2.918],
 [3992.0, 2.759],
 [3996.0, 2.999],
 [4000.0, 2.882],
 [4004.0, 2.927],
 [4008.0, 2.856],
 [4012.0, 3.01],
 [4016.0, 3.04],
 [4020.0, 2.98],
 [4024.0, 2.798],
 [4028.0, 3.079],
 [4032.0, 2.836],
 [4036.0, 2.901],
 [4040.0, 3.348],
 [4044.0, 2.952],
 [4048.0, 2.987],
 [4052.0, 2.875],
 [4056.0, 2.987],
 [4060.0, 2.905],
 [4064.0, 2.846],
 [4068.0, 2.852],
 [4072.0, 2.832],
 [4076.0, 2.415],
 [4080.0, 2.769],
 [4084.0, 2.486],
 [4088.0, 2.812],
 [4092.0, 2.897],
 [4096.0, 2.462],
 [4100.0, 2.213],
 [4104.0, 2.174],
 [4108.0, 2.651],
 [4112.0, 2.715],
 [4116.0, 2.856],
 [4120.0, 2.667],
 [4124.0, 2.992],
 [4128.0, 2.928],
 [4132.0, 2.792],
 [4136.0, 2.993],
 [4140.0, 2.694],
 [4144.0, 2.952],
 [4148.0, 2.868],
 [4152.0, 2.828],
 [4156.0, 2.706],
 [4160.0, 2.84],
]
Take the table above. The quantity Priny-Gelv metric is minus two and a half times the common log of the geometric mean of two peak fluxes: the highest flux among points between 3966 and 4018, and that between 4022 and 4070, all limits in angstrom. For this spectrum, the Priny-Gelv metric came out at -1.26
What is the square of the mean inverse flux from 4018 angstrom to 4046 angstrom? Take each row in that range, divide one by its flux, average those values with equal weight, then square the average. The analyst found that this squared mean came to 0.113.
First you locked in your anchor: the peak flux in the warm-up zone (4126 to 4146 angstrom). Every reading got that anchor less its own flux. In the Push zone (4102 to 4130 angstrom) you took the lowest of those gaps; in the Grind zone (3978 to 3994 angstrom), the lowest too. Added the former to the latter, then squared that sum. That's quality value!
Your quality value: 0.006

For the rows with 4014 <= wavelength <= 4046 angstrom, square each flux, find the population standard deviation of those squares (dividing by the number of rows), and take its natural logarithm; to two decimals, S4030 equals -0.01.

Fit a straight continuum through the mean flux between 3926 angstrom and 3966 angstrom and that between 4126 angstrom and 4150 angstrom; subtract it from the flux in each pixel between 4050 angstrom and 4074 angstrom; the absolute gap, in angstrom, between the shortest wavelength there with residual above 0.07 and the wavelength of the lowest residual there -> 20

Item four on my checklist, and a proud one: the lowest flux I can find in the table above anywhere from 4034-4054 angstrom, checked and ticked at 2.875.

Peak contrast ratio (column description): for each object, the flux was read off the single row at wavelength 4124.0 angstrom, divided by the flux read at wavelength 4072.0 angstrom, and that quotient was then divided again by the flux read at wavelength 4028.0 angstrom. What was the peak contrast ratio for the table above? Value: 0.34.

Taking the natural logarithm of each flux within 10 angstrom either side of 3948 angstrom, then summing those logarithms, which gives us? 5.11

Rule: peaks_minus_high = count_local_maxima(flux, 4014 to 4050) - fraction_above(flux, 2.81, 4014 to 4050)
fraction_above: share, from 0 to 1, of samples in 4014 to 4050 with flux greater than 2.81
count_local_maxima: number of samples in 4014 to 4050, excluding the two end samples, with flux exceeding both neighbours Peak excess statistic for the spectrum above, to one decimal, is 1.1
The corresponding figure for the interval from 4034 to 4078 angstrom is 3.1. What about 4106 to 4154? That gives 3.4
